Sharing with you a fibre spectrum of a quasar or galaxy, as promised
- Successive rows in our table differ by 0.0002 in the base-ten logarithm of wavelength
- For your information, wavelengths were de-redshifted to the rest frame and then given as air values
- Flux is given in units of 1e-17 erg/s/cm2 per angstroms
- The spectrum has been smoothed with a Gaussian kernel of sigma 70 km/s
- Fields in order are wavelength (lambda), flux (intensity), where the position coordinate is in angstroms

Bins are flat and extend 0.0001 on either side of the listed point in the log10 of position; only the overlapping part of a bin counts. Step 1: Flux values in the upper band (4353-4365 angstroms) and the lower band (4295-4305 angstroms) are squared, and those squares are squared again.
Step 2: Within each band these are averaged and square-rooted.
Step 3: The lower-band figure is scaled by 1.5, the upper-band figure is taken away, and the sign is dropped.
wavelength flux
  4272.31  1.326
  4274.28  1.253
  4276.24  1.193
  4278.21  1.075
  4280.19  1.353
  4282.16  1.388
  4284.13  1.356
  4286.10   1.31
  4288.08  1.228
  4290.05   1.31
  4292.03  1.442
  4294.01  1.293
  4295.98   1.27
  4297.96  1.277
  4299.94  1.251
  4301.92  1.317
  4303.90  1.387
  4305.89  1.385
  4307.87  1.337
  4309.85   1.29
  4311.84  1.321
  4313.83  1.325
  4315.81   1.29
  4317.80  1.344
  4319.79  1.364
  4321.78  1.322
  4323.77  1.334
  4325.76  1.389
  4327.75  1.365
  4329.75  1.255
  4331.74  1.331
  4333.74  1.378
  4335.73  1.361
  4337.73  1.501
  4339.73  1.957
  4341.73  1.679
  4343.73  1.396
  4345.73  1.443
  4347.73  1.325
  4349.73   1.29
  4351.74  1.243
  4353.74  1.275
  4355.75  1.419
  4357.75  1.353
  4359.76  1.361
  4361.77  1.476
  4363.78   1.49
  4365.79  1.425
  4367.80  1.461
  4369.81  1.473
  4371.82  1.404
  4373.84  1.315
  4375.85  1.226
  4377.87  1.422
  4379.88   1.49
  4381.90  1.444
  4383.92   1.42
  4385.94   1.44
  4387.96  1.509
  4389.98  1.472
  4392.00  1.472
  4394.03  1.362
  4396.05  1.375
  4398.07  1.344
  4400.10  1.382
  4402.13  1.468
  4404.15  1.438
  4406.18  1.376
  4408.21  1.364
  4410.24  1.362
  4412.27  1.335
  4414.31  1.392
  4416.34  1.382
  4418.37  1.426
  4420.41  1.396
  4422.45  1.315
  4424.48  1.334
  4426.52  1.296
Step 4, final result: 0.6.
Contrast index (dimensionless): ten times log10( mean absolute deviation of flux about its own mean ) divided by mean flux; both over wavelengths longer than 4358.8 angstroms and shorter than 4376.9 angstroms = -8.3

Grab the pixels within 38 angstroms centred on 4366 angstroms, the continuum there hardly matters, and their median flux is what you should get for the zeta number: 1.419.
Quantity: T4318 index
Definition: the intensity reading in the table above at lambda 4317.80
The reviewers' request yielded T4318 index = 1.344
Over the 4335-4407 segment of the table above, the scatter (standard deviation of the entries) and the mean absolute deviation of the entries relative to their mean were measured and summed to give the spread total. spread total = 0.20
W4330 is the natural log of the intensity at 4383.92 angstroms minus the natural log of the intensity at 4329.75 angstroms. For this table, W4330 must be 0.12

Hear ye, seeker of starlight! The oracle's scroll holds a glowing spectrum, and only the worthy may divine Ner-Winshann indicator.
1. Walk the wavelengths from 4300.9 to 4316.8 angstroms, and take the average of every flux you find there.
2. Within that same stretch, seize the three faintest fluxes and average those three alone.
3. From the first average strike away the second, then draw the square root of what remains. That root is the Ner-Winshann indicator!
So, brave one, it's 0.180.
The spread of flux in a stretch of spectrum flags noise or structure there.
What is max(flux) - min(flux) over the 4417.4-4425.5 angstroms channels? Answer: 0.11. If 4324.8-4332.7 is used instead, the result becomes 0.13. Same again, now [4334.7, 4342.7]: 0.60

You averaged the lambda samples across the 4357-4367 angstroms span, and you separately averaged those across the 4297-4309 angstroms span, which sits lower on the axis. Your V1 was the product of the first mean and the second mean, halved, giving 0.94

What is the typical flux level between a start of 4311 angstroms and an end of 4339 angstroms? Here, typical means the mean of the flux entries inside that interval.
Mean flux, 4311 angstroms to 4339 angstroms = 1.35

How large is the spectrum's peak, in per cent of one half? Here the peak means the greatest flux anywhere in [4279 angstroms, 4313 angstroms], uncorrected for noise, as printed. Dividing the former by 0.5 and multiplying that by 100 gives 288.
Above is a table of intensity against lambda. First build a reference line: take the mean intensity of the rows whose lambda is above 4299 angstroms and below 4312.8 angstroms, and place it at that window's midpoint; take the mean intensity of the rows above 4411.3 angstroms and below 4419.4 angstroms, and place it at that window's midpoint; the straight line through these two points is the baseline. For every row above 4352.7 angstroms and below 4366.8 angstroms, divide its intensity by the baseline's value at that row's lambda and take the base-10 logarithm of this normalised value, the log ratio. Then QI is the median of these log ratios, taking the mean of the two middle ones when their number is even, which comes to 0.021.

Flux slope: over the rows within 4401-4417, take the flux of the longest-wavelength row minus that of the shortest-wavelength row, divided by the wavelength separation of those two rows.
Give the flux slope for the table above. -0.006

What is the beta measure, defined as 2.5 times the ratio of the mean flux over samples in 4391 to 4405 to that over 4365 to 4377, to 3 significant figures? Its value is 2.54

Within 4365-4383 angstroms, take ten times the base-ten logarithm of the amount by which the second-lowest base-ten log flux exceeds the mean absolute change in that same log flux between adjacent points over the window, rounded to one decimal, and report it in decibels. -10.2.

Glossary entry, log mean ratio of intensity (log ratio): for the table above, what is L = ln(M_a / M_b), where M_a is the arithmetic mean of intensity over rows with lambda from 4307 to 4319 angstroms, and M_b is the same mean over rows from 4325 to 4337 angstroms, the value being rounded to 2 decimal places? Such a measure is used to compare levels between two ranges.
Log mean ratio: -0.02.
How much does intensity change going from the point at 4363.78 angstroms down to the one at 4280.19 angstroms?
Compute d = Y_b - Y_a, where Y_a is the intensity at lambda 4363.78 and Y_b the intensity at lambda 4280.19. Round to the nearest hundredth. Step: -0.14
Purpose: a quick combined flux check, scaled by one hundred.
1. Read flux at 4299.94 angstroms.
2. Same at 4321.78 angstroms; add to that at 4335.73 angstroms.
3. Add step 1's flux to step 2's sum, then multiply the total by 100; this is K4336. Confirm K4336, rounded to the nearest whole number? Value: 393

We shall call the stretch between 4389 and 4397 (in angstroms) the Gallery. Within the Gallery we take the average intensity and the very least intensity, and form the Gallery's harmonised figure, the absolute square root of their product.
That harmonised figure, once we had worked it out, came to 1.39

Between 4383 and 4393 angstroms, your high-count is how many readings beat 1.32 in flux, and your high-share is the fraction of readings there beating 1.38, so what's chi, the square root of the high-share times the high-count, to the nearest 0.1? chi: 2.2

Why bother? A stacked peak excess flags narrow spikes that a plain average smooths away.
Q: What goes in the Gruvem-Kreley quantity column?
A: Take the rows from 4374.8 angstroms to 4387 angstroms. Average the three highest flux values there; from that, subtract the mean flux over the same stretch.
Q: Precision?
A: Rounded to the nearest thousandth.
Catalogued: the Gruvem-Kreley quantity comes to 0.051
